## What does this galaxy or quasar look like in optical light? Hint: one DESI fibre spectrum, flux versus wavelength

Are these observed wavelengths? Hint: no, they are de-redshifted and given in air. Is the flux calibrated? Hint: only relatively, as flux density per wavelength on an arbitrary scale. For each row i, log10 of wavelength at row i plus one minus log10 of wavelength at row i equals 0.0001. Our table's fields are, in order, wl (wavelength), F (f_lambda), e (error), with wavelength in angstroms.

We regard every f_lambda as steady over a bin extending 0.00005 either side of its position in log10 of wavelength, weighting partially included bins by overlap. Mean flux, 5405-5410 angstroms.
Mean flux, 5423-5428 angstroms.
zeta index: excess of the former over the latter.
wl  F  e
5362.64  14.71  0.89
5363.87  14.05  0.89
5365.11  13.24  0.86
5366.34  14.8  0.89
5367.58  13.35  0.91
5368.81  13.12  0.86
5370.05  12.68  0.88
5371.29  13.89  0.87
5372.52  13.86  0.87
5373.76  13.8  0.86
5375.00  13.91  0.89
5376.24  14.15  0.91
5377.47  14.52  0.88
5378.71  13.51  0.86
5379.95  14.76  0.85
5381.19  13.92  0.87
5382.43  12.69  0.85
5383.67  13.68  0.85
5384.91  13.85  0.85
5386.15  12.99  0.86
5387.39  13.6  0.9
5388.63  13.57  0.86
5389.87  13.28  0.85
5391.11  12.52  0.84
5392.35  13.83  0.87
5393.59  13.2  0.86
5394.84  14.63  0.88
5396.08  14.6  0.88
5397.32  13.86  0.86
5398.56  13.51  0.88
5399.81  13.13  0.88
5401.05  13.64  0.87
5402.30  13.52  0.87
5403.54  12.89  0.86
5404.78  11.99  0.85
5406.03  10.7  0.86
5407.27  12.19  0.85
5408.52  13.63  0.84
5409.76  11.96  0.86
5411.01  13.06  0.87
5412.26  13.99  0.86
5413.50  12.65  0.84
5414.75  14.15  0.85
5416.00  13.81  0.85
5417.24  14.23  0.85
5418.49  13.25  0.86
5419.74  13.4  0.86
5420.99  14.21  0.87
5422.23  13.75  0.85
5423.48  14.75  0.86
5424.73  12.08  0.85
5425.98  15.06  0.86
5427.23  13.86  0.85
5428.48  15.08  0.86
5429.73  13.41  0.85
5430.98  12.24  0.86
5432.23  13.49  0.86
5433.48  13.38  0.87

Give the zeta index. -1.8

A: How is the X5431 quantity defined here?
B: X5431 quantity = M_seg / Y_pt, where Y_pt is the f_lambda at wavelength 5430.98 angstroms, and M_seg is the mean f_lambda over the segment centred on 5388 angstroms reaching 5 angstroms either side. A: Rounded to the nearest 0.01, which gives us 1.10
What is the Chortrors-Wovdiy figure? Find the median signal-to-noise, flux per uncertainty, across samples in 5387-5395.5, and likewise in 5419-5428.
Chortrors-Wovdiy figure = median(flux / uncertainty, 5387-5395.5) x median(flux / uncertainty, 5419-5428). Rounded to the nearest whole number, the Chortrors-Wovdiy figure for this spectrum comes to 255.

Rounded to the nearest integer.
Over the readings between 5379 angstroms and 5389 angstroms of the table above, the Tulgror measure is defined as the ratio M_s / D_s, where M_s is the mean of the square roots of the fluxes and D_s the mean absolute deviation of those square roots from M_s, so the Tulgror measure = 65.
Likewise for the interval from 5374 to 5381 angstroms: 75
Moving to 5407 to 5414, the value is 40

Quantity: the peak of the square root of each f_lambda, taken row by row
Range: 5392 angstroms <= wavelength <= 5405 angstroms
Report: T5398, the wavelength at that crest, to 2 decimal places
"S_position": 5394.84 angstroms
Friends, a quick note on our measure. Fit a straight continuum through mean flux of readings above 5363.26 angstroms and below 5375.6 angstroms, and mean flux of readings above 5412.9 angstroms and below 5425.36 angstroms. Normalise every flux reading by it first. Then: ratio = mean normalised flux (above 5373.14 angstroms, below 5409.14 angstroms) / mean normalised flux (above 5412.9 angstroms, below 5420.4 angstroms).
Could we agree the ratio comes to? 0.99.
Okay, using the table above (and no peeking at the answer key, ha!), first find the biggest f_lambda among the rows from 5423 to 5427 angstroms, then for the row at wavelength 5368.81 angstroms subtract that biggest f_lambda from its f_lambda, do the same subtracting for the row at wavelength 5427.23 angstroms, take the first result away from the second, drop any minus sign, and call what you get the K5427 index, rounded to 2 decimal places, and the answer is 0.74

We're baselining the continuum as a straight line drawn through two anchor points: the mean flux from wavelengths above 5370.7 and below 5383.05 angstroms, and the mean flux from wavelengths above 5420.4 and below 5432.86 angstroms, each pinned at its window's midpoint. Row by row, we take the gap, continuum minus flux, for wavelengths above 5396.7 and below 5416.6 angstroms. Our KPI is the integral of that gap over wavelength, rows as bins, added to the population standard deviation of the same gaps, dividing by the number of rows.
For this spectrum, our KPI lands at 17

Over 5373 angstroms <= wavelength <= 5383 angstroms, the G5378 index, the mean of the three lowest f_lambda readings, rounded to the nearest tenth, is 13.3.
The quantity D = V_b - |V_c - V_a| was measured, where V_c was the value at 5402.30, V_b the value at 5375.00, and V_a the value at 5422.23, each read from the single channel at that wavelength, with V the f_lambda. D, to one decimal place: 13.7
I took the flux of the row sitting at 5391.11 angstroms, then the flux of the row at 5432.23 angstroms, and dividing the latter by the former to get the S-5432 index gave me 1.08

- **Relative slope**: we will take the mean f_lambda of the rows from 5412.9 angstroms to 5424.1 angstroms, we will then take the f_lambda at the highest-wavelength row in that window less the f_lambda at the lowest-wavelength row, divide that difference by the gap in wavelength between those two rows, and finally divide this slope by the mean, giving 0.015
